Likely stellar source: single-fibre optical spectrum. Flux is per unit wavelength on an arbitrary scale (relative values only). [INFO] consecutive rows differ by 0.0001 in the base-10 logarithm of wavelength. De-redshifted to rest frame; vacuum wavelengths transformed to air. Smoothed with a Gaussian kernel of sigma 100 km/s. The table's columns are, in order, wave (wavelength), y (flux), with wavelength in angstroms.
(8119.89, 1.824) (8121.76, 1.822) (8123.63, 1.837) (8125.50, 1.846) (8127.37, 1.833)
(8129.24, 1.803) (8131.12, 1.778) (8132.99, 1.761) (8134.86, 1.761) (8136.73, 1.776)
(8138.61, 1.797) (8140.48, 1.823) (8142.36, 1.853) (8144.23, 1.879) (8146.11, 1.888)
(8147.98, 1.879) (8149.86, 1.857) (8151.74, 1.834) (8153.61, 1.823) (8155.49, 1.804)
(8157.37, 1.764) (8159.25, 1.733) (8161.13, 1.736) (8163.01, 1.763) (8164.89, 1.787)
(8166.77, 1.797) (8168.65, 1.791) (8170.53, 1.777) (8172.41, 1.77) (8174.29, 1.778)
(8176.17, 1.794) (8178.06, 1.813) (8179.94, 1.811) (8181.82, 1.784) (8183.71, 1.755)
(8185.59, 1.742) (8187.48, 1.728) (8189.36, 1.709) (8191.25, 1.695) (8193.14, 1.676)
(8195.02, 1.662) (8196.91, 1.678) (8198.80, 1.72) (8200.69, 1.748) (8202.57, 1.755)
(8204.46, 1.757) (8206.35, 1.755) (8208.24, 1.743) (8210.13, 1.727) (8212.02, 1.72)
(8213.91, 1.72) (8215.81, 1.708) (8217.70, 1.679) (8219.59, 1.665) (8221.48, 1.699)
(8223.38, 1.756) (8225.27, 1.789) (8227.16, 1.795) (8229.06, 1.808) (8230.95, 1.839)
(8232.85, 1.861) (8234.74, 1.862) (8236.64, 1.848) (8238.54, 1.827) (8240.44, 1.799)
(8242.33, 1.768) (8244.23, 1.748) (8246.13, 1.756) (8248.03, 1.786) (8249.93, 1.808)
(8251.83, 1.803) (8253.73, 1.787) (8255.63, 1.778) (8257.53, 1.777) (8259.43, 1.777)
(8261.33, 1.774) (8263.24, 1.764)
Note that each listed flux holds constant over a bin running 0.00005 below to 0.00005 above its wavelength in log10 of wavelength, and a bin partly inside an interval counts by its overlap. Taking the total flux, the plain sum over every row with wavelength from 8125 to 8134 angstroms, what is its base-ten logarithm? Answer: 0.955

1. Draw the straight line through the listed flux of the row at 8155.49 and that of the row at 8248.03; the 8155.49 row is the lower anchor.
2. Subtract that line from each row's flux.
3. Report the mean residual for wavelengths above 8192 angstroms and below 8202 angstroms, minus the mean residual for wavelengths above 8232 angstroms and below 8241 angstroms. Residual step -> -0.150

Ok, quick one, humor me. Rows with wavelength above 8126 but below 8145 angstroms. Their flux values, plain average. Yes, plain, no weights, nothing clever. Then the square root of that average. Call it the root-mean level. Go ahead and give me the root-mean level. 1.344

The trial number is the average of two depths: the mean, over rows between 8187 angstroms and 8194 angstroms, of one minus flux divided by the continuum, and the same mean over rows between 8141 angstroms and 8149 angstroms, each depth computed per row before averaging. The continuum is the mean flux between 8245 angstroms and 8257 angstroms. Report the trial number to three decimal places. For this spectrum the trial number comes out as -0.001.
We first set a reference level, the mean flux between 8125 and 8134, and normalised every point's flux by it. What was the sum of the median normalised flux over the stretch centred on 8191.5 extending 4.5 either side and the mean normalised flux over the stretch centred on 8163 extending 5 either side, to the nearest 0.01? 1.92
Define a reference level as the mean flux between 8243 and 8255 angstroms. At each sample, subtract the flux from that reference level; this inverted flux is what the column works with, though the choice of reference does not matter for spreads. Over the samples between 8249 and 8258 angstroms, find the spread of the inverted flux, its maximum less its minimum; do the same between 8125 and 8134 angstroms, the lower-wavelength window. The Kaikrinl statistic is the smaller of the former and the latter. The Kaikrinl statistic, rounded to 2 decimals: 0.03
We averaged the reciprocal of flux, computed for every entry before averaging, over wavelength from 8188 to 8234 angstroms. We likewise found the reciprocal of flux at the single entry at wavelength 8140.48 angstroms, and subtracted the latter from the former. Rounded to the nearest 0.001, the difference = 0.028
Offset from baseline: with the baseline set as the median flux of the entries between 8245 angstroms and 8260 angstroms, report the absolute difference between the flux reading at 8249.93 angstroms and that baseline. 0.026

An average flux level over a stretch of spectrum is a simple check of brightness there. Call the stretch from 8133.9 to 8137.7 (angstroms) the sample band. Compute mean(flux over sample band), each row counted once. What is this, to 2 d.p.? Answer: 1.77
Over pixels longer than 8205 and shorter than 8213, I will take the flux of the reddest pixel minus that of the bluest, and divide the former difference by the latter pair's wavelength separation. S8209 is -0.0062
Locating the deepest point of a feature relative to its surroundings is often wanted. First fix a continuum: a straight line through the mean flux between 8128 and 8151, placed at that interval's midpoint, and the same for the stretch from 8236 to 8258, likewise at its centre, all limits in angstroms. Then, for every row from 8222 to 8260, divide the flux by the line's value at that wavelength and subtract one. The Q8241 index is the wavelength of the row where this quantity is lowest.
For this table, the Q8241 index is 8244.23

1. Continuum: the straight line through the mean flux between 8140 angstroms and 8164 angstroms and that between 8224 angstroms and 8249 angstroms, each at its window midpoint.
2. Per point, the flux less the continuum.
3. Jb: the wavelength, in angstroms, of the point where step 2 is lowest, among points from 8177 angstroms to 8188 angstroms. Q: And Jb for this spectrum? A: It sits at 8187.48 angstroms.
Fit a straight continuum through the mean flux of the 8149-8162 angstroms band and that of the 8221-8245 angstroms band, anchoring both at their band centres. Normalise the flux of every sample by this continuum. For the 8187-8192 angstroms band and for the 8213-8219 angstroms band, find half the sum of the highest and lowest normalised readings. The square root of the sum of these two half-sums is 1.38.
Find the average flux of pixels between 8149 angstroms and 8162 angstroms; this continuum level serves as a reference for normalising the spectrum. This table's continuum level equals 1.79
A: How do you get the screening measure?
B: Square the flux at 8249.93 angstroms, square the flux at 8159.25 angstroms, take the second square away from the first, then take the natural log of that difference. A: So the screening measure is -1.3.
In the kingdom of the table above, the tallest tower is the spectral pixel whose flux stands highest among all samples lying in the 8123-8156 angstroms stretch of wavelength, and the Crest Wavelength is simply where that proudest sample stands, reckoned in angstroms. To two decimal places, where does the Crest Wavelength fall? 8146.11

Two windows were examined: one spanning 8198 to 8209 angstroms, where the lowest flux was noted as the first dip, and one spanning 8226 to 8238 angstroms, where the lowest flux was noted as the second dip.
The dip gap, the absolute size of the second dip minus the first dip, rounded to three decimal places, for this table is 0.075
